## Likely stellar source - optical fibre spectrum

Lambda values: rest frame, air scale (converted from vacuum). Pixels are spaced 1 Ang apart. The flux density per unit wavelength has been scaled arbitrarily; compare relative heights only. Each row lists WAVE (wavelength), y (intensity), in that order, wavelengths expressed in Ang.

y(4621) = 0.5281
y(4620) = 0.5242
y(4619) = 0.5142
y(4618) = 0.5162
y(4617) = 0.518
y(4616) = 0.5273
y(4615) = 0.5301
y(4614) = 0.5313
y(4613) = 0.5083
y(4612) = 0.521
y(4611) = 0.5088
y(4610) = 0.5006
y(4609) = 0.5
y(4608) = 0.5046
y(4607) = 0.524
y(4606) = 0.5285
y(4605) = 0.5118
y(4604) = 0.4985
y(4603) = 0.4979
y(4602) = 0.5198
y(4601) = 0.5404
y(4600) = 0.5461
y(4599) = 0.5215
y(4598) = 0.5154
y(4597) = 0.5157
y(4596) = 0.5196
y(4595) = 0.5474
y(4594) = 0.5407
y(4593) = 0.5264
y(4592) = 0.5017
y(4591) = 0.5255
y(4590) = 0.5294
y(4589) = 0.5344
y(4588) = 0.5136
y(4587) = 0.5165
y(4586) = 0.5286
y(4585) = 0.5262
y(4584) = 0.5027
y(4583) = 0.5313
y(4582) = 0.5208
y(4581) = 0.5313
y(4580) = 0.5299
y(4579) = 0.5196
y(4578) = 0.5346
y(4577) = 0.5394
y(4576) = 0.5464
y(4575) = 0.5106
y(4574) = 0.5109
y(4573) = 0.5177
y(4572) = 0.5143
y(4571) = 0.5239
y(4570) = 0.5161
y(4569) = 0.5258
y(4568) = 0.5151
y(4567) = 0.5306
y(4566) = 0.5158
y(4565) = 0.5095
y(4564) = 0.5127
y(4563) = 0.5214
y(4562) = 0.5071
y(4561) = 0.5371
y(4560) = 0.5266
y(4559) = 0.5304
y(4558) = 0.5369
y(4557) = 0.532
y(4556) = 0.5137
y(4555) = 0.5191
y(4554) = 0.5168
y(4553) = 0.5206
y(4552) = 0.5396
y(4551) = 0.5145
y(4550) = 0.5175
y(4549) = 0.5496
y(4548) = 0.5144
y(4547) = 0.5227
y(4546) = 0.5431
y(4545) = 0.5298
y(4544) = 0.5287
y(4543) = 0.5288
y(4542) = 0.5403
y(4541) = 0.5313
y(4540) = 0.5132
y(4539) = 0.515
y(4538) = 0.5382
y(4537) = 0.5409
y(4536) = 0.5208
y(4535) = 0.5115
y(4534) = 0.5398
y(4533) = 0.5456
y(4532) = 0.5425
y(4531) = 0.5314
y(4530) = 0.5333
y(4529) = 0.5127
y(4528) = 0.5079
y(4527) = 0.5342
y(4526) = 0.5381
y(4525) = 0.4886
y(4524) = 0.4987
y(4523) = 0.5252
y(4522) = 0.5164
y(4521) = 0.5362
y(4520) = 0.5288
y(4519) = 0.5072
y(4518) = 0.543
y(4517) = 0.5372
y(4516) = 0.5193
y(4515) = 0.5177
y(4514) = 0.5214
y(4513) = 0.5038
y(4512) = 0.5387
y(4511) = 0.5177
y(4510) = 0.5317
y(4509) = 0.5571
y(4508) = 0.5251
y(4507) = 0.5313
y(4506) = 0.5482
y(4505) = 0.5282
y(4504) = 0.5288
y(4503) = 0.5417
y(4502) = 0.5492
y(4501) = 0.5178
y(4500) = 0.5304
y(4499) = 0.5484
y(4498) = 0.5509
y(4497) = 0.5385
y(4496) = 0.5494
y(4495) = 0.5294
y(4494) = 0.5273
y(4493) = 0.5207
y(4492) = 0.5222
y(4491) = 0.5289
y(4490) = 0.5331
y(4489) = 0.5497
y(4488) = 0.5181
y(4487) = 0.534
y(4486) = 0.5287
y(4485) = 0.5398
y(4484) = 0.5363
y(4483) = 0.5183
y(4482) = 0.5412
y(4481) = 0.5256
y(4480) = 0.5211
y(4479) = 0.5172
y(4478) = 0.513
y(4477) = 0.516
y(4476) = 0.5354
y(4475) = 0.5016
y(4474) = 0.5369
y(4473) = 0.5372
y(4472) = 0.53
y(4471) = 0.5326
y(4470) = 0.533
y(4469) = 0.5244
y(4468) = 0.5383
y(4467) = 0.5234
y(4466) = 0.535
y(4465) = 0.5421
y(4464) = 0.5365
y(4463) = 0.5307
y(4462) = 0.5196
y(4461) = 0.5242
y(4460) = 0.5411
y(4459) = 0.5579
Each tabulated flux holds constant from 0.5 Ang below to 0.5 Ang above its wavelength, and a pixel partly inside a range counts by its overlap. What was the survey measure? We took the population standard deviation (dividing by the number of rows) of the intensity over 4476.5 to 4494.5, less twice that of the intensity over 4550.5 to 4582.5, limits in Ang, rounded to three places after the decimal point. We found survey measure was -0.010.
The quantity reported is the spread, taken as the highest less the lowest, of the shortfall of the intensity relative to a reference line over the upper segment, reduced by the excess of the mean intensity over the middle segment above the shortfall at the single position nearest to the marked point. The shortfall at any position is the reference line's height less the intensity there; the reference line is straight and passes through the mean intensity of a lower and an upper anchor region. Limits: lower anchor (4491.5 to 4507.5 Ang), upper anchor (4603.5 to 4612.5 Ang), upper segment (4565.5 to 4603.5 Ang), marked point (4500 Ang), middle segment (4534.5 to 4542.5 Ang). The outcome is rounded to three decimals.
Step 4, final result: -0.474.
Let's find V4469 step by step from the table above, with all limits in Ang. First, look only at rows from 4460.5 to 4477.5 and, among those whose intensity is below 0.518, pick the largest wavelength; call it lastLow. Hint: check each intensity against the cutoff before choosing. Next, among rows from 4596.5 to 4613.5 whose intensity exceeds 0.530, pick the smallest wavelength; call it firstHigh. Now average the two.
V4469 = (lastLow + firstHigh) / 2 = 4538.5 Ang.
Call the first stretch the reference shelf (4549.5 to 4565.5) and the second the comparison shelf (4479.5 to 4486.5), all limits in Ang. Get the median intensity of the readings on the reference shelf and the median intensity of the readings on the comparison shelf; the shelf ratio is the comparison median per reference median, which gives 1.02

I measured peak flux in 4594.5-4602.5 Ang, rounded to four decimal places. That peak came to 0.5474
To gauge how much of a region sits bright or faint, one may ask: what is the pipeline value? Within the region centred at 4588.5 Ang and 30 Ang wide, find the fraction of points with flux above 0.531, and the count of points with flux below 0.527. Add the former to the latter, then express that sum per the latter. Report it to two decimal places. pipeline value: 1.02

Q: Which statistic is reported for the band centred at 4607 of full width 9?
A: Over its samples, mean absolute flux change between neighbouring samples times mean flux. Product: 0.0043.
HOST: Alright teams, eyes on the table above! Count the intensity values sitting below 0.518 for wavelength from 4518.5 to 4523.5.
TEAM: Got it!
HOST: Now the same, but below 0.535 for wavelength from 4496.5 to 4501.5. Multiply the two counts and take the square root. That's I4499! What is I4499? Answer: 2.00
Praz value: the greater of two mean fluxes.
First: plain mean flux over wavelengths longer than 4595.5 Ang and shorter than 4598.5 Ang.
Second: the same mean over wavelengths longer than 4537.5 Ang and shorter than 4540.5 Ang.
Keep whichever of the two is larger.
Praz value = 0.522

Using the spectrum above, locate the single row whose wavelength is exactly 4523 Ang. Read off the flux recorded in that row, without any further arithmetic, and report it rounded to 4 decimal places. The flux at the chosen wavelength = 0.5252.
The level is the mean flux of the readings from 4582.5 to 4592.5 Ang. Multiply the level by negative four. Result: -2.08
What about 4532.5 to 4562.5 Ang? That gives -2.11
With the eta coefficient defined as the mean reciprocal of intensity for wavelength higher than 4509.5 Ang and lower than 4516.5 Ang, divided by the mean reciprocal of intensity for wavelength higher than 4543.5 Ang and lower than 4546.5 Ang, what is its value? 1.024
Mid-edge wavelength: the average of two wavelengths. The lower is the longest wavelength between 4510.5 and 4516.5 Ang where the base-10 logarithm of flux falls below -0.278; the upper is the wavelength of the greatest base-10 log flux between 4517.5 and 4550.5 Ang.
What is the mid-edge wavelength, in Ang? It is 4532.5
